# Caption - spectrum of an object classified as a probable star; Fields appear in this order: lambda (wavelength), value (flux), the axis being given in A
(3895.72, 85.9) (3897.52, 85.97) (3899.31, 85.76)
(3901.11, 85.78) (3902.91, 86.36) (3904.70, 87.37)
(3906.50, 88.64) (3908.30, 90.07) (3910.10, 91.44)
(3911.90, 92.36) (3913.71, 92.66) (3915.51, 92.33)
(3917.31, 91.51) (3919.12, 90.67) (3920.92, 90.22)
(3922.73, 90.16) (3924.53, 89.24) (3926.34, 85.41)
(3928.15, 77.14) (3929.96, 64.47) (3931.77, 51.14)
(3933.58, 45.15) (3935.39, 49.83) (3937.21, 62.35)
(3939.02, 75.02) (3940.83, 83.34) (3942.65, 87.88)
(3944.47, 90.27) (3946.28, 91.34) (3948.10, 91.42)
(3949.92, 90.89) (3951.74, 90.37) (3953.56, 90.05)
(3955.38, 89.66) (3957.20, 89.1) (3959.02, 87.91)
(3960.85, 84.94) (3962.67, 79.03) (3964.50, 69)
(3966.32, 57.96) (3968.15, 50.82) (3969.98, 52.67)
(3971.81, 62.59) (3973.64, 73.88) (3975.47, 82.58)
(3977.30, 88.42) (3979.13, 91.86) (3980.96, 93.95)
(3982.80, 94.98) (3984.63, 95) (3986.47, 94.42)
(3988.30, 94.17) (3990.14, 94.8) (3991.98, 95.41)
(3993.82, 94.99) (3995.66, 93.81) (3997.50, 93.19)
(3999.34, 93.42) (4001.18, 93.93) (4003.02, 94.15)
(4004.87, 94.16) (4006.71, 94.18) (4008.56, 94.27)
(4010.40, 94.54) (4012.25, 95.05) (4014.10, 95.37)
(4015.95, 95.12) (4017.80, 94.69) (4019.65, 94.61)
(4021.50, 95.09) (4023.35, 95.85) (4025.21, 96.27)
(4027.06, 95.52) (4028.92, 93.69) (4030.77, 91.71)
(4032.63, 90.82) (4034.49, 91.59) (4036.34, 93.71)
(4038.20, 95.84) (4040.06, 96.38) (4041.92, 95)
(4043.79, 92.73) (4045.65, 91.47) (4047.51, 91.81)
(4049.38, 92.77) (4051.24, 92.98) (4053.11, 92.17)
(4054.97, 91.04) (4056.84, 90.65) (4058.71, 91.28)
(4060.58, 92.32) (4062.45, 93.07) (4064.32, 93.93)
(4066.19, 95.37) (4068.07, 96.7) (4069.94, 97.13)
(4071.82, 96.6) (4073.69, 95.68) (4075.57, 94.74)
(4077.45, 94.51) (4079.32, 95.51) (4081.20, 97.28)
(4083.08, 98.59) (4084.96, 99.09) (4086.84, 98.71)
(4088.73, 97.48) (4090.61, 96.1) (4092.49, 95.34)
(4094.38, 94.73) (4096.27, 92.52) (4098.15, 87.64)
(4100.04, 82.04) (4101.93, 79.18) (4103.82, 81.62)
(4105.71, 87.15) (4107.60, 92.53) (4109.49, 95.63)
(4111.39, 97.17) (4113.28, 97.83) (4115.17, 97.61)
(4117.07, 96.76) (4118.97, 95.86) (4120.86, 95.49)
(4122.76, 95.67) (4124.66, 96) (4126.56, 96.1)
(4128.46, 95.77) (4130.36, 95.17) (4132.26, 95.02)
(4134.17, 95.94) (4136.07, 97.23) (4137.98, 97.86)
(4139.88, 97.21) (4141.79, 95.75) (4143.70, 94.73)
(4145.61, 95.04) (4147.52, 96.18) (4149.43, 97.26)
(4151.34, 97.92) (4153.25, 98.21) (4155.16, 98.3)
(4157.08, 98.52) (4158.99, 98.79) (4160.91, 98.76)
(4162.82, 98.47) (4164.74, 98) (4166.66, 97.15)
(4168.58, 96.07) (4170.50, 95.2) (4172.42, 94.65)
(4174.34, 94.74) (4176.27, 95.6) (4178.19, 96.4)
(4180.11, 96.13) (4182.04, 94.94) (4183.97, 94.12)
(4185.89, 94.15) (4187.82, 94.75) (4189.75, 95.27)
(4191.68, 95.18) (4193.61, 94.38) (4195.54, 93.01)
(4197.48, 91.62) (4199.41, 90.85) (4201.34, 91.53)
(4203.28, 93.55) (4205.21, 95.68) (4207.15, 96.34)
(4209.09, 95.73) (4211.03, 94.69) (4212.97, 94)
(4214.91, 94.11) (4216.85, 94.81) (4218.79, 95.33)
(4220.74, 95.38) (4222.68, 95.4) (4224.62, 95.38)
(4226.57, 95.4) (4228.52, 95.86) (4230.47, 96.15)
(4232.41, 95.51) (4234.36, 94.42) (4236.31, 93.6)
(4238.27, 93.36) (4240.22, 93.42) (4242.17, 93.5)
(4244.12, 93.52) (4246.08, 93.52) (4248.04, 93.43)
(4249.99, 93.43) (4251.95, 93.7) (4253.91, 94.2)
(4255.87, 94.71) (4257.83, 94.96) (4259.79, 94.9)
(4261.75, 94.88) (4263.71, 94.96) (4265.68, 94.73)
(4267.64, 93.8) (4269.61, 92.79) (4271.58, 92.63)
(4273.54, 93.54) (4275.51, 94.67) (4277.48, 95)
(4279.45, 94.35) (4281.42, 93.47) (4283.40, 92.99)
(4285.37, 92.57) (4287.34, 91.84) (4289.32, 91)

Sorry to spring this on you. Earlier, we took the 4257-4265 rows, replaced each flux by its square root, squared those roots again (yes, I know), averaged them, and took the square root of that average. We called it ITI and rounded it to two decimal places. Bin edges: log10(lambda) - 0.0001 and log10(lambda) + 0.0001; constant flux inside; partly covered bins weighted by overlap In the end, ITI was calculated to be 9.74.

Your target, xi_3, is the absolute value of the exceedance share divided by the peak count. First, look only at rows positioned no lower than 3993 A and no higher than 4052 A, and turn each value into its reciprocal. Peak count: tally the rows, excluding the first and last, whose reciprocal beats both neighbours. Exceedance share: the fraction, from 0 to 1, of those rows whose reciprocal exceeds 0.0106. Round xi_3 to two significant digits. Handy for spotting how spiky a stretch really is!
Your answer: 0.14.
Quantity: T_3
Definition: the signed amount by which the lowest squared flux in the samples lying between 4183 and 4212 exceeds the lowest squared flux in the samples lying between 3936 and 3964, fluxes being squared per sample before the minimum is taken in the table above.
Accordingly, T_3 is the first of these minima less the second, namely 4366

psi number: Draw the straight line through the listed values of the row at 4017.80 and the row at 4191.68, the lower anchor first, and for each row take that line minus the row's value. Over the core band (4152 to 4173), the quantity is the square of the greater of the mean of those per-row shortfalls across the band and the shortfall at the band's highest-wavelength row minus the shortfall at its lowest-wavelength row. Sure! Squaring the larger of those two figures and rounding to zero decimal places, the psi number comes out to 13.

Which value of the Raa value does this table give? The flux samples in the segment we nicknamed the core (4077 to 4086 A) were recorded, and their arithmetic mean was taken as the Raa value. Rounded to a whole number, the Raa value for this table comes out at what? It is 97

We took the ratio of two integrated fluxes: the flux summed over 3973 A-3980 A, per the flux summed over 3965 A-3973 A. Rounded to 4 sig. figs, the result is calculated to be 1.503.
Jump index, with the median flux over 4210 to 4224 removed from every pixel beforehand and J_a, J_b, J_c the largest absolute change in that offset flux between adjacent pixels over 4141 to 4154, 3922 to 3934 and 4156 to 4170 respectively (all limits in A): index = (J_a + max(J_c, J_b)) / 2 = 7.2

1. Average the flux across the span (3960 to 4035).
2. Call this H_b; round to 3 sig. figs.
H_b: 88.4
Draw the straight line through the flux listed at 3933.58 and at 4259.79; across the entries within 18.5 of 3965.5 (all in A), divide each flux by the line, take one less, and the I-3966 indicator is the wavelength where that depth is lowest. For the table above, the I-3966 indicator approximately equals 3968.15 A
